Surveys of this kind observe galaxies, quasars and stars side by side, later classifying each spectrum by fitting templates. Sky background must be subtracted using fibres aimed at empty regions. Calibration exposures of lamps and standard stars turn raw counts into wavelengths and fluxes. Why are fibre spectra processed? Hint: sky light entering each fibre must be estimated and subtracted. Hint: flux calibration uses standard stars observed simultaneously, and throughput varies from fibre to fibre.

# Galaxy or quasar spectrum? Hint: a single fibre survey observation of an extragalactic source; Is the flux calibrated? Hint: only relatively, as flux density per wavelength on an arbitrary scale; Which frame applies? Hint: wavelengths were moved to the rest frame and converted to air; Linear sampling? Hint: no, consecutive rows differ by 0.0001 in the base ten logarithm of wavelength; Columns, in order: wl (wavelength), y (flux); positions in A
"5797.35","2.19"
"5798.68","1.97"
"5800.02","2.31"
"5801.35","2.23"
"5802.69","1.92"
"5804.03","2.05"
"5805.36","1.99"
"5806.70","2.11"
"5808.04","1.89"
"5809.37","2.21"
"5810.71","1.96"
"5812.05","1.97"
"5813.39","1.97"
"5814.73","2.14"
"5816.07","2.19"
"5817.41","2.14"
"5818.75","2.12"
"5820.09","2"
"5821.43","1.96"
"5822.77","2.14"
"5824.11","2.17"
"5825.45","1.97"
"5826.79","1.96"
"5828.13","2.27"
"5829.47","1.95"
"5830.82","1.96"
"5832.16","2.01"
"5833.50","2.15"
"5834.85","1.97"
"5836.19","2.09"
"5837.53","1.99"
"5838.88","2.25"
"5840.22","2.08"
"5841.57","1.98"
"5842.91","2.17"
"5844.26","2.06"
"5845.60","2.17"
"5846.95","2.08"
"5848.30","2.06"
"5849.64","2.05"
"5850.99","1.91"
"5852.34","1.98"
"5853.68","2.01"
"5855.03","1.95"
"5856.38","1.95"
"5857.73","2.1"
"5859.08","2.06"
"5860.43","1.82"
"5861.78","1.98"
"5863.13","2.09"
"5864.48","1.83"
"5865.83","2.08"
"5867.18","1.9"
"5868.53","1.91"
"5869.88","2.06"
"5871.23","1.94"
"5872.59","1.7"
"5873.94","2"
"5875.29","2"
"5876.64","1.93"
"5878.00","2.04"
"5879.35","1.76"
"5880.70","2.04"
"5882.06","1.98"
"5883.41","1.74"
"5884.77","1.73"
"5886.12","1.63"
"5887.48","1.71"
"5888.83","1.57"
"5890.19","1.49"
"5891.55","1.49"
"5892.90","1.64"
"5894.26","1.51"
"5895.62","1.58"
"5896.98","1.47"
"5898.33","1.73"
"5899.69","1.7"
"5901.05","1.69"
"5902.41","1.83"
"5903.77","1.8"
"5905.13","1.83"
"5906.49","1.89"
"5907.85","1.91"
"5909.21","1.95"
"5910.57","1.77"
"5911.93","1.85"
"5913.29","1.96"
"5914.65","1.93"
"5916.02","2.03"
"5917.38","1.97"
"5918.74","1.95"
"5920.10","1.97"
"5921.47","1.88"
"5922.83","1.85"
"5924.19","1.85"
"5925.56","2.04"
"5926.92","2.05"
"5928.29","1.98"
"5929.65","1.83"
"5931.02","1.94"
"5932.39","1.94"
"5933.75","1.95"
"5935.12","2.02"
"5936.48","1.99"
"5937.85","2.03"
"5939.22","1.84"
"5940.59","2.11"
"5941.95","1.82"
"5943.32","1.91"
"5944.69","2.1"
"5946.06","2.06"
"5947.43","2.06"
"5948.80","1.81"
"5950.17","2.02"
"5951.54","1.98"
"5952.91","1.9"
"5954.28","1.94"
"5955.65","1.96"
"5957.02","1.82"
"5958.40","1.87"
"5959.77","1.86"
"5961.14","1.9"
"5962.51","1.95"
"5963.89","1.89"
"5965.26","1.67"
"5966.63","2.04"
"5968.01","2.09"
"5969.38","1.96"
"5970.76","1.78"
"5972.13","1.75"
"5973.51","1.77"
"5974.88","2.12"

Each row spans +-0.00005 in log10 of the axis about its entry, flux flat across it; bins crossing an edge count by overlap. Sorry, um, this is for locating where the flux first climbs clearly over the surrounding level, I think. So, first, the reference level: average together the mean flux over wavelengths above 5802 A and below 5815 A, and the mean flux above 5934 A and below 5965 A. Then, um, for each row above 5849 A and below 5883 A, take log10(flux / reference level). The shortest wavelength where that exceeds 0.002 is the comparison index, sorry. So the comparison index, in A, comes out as 5849.64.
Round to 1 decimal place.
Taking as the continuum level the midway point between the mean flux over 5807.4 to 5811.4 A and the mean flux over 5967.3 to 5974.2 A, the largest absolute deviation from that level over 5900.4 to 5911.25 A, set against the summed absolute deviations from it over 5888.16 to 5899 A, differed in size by 2.8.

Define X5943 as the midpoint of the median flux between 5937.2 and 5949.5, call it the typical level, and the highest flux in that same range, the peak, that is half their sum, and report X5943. 2.07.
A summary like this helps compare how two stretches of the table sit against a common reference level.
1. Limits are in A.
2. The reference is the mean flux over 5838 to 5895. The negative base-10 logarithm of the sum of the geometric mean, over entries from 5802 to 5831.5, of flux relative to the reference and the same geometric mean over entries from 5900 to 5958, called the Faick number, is -0.317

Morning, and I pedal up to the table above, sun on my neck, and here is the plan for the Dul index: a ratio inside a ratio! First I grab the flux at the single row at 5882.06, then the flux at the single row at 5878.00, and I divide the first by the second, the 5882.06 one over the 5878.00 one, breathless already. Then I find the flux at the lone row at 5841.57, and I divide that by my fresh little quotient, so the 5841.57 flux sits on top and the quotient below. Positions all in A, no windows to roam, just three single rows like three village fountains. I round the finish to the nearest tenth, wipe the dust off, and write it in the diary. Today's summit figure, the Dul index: 2.0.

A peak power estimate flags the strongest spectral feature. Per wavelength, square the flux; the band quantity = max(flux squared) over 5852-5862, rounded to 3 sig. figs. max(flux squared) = 4.41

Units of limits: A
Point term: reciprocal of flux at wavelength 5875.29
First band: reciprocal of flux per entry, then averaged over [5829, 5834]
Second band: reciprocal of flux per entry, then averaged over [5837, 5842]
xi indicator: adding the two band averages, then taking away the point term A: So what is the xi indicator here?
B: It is 0.48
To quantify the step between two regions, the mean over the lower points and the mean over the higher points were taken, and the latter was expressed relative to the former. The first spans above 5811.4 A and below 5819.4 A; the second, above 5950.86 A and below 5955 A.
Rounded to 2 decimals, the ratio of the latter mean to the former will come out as 0.93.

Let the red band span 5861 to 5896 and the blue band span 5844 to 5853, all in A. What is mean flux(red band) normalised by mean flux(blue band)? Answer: 0.89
